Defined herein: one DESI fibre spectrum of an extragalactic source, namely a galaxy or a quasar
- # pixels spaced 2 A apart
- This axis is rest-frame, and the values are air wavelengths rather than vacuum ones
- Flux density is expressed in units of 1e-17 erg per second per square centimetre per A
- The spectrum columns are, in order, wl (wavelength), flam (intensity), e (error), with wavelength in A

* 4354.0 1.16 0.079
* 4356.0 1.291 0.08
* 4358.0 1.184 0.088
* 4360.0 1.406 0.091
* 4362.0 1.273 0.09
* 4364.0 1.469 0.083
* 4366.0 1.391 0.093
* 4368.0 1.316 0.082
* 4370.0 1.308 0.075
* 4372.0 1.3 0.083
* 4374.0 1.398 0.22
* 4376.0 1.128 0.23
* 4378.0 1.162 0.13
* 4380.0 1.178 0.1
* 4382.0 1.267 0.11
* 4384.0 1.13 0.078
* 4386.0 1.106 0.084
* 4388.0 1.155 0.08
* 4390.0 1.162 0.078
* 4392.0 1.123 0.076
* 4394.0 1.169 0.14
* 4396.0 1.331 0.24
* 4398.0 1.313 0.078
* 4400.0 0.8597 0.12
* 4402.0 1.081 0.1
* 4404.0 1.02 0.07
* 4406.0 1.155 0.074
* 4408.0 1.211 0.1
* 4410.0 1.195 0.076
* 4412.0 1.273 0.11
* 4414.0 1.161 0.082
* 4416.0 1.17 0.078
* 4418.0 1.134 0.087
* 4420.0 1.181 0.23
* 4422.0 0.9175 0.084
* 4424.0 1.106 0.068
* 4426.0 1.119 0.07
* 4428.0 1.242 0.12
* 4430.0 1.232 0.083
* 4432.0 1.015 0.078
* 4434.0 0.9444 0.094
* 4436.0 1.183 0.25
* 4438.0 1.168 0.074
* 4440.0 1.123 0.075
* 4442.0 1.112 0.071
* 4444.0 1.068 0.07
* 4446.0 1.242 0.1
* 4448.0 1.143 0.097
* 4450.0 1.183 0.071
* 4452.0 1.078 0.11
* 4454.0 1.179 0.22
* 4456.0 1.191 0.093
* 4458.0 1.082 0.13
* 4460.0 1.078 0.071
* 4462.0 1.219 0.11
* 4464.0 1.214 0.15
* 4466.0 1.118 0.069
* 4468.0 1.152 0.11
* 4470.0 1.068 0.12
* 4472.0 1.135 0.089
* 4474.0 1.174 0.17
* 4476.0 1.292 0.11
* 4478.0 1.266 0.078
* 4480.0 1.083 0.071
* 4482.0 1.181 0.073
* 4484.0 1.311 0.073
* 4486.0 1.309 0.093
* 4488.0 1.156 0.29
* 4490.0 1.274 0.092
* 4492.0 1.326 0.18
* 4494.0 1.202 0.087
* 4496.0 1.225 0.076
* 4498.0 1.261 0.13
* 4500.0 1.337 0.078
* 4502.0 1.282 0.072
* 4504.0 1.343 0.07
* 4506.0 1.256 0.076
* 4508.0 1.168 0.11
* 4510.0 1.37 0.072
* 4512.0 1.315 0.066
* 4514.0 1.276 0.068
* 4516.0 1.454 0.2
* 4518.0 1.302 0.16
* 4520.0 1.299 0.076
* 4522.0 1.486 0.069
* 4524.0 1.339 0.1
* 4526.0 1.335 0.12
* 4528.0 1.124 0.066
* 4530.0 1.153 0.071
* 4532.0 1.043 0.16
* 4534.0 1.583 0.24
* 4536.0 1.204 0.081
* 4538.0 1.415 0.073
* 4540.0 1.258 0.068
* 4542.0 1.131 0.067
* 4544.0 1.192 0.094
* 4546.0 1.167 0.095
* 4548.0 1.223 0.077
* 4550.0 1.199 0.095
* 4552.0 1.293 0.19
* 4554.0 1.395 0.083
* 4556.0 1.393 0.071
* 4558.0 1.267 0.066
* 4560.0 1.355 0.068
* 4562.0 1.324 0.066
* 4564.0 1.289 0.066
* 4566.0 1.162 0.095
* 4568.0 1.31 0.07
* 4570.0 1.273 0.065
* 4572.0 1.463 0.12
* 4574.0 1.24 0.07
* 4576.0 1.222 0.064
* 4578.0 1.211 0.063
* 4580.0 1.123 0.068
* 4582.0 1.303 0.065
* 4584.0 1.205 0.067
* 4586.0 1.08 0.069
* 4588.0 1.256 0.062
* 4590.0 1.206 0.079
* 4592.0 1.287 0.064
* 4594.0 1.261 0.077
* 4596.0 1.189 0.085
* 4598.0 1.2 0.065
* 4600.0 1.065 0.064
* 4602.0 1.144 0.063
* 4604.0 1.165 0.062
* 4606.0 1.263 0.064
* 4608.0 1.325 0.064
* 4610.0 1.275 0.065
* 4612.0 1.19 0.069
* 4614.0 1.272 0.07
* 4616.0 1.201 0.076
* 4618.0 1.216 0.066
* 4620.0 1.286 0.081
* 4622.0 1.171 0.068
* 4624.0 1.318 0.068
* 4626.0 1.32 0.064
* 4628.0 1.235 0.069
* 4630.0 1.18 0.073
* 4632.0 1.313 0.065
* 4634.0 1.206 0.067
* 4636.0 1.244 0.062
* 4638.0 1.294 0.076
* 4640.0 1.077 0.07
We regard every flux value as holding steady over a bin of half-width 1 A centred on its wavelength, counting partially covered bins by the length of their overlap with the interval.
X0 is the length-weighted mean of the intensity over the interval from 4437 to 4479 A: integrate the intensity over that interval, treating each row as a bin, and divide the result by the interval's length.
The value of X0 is 1.16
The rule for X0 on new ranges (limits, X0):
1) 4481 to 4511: 1.27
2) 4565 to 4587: 1.24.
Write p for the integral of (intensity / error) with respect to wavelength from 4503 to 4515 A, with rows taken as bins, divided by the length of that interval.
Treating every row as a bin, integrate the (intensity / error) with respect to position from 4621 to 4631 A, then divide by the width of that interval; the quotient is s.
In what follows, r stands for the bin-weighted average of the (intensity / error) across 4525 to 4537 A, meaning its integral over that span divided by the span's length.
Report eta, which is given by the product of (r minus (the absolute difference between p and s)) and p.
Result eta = 193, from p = 17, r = 12.1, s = 18.3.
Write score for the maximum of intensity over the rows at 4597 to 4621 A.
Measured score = 1.325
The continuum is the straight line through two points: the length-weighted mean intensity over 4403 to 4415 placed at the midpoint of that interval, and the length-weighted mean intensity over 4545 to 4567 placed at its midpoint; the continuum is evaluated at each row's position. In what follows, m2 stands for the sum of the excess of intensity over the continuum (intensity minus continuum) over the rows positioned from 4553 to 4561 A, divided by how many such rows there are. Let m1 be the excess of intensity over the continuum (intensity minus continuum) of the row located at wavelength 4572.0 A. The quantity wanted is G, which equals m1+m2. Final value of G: 0.25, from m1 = 0.17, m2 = 0.07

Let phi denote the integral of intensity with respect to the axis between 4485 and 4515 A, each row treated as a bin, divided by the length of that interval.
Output 1.27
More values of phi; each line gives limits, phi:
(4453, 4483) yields 1.16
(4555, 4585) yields 1.28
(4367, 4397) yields 1.22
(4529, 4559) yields 1.26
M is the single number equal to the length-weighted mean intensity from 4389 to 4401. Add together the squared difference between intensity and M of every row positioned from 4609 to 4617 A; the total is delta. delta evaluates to 0.029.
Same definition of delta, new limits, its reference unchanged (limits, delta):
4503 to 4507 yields 0.043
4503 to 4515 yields 0.125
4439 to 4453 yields 0.026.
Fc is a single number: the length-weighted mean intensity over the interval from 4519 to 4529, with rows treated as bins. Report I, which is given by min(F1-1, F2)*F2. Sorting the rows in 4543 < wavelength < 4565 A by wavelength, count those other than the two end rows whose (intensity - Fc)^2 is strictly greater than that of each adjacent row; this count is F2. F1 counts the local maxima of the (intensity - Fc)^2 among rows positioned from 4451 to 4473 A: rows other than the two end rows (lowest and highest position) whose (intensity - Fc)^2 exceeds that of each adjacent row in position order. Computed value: 6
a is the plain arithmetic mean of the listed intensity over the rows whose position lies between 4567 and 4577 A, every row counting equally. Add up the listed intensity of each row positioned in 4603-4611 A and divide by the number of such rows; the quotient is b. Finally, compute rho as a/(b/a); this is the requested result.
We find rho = 1.35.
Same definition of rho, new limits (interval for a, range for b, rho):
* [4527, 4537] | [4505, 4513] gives 1.17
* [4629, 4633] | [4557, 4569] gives 1.21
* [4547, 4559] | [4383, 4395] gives 1.47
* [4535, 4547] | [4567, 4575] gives 1.14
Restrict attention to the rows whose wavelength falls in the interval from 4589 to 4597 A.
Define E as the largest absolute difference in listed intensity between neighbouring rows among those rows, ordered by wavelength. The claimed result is 0.081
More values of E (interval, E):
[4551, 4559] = 0.126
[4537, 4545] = 0.157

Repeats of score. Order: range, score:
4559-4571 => 1.355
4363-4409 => 1.469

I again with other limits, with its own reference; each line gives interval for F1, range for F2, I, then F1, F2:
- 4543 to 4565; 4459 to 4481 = 4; 3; 2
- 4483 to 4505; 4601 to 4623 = 4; 3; 2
